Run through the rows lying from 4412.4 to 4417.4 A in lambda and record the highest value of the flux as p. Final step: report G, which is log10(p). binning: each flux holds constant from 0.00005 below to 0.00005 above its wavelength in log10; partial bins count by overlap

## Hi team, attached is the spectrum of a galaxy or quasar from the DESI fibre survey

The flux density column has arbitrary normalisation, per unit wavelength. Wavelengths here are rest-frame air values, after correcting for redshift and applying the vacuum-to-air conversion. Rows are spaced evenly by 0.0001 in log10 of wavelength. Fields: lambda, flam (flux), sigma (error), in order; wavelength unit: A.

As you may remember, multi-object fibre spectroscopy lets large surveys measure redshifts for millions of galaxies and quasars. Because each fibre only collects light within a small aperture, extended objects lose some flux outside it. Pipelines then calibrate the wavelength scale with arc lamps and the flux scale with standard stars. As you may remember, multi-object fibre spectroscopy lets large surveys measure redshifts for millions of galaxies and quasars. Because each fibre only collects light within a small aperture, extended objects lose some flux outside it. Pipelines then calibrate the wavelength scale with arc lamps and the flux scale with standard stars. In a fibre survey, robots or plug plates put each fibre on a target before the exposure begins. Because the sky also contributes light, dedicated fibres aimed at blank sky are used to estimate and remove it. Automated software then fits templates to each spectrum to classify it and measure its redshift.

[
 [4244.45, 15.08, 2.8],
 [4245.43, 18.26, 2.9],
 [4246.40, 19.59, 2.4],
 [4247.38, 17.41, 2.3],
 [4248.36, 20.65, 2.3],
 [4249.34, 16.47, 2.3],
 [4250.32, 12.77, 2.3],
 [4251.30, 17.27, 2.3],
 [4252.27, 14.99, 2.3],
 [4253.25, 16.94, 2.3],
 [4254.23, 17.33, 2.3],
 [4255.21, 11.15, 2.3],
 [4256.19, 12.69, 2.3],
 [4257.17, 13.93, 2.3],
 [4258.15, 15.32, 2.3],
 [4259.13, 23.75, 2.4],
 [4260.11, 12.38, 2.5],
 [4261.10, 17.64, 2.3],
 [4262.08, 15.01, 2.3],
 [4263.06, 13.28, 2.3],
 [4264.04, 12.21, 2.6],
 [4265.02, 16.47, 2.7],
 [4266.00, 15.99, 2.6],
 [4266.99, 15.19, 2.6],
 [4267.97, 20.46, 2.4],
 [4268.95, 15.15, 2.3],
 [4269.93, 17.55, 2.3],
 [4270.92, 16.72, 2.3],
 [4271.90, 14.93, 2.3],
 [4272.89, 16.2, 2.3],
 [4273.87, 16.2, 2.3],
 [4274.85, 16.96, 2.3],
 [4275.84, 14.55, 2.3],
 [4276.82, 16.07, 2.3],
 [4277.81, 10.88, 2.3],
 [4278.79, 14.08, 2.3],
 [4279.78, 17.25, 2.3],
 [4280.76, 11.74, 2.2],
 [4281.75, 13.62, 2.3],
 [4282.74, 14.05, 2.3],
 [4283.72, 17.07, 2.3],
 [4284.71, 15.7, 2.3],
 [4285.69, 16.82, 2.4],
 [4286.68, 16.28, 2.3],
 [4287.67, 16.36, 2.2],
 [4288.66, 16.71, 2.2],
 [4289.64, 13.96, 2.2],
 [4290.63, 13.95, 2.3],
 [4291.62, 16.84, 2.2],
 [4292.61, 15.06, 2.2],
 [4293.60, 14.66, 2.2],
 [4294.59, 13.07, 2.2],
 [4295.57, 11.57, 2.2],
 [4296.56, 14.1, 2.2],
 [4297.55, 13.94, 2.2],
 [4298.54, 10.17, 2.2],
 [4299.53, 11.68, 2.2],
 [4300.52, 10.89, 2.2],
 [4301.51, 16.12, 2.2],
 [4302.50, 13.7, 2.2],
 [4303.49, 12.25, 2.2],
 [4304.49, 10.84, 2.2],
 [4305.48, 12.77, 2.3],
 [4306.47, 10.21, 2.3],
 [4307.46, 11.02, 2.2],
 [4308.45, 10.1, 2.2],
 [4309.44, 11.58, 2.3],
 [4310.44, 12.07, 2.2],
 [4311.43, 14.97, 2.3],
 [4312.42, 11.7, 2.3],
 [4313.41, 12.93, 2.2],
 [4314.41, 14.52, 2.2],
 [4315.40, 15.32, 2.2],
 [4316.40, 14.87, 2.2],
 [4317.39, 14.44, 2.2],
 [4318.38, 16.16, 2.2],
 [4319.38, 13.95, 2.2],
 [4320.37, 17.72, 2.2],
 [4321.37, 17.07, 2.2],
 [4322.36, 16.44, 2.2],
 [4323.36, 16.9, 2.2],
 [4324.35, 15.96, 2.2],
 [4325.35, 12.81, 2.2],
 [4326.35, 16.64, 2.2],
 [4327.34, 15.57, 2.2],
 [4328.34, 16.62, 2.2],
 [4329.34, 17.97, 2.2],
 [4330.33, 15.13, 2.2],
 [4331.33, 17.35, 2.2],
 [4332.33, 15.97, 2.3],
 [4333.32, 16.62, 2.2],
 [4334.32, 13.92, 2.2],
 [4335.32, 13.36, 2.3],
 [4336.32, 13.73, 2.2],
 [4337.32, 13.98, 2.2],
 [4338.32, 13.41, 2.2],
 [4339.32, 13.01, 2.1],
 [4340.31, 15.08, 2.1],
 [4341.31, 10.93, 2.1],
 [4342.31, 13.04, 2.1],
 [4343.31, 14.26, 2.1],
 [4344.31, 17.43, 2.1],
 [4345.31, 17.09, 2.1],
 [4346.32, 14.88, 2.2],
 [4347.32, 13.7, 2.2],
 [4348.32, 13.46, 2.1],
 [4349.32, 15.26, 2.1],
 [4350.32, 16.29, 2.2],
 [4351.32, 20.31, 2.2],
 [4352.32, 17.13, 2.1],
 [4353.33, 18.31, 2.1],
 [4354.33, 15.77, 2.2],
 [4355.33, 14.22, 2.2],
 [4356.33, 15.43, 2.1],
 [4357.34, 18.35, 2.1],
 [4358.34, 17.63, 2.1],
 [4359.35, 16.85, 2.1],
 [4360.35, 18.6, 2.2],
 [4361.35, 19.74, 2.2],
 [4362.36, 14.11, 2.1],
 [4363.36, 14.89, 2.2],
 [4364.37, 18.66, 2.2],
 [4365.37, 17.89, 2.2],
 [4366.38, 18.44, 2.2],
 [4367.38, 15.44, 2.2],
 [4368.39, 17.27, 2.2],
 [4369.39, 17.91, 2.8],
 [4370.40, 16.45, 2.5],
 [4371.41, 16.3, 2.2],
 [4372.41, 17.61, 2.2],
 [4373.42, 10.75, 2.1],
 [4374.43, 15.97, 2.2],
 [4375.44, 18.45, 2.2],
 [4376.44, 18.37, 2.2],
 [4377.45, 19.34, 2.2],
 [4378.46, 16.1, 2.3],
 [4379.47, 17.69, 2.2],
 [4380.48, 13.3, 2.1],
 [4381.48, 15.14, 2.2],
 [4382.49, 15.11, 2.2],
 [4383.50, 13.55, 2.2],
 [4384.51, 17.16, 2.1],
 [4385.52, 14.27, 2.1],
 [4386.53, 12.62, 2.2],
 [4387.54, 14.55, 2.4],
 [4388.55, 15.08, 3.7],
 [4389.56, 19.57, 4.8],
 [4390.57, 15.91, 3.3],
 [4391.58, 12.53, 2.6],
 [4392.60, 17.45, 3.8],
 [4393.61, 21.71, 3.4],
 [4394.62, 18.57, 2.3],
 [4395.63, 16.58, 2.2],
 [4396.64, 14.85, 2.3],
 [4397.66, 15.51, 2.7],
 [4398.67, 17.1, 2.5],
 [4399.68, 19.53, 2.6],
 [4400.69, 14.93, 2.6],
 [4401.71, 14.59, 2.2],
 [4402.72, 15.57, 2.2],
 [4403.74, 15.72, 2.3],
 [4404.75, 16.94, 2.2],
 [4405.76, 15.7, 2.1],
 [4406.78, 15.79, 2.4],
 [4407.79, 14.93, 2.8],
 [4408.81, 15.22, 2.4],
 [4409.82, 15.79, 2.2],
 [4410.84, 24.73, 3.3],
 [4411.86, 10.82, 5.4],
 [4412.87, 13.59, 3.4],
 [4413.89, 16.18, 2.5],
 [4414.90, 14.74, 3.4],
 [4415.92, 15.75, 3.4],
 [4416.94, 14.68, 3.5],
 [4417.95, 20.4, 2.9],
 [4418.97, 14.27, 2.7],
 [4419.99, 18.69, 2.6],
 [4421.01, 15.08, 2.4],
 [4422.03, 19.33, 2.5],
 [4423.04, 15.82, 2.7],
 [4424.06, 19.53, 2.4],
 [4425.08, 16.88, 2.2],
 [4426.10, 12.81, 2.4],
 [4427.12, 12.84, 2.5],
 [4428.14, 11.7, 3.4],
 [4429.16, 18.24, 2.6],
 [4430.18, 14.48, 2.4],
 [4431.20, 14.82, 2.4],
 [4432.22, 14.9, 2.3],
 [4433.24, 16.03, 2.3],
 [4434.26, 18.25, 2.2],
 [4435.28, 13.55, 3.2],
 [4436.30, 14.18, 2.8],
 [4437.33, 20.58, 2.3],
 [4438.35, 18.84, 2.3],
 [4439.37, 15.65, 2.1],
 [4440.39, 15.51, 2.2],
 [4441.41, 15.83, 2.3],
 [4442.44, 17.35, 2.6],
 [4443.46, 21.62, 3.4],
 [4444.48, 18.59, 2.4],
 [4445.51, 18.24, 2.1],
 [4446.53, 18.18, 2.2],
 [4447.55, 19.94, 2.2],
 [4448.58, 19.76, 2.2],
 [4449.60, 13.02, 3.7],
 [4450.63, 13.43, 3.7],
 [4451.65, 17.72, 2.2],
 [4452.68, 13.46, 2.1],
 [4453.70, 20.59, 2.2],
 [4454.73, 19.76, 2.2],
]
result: 1.21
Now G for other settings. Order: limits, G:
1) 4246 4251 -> 1.31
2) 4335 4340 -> 1.15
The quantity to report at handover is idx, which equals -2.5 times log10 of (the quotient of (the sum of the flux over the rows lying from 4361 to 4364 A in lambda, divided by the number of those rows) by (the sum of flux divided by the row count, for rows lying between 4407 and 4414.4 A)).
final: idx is -0.02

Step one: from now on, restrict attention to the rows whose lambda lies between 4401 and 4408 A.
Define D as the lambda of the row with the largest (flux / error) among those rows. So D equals 4404.75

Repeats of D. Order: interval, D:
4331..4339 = 4331.33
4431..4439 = 4437.33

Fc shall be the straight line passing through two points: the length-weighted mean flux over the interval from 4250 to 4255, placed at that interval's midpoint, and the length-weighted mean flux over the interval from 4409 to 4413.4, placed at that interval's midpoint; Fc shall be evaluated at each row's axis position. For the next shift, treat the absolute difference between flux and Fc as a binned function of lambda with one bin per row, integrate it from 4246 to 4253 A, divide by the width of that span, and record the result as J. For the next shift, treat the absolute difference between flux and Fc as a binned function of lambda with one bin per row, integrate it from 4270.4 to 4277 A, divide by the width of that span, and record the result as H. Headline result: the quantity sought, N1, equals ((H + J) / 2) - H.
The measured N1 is 0.8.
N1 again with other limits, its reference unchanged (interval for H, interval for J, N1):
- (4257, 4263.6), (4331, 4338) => -0.6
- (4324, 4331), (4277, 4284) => 0.6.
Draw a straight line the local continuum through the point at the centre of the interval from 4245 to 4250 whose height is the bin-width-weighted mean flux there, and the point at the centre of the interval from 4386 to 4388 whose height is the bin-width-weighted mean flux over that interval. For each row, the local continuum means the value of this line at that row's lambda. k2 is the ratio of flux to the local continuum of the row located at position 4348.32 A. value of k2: 0.90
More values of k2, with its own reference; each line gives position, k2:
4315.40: 0.96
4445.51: 1.57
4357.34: 1.26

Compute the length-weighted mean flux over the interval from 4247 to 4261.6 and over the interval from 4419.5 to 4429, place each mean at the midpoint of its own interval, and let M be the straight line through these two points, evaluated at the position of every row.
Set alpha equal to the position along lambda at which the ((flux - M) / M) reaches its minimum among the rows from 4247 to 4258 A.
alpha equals 4255.21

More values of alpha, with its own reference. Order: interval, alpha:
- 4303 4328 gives 4308.45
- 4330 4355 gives 4341.31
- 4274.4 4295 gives 4277.81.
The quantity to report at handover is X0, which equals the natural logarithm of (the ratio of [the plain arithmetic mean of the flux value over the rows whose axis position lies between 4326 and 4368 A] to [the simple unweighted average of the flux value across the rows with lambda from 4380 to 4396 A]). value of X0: 0.00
